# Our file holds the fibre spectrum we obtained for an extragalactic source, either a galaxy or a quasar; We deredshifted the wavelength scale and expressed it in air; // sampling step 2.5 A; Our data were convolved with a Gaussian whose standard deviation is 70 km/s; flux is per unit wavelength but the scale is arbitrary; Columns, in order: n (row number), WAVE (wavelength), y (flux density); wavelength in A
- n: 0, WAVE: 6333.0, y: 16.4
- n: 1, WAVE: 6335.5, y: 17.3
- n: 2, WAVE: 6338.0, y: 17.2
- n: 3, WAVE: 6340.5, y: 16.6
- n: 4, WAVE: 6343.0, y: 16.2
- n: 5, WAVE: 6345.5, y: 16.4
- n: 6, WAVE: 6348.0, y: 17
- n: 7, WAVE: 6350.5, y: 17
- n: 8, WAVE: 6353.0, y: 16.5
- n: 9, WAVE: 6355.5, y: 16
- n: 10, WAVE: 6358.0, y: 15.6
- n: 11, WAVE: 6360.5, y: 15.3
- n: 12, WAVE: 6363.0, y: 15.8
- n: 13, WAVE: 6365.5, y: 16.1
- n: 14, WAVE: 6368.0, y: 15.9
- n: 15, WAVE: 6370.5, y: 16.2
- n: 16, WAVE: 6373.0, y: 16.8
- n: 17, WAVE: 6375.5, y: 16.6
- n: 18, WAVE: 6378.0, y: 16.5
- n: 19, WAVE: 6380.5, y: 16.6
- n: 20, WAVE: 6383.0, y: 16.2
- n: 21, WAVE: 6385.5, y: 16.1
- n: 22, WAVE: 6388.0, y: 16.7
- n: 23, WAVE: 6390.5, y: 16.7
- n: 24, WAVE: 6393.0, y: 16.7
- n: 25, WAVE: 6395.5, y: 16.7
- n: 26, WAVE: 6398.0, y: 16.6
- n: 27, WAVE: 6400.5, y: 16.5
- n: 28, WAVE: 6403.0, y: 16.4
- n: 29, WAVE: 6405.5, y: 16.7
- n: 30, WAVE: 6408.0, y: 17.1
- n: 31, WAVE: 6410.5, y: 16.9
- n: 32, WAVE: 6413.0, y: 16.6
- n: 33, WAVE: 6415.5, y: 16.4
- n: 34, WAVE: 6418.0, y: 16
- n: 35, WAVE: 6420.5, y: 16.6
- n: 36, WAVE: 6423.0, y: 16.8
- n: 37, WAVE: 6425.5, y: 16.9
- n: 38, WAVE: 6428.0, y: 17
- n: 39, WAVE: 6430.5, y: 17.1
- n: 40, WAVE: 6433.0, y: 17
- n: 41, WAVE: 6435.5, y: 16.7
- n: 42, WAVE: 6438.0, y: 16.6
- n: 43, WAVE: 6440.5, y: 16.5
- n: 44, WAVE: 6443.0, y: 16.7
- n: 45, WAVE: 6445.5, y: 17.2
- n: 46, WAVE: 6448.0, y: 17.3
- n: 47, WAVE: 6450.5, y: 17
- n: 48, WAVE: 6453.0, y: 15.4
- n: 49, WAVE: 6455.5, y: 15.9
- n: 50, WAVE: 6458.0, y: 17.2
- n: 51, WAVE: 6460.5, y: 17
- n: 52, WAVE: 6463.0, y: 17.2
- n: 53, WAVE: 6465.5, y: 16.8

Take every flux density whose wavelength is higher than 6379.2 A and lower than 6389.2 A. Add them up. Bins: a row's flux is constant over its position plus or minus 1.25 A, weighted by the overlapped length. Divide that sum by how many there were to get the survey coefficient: 16.4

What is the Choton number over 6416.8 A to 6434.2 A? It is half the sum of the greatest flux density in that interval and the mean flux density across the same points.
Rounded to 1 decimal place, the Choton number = 16.9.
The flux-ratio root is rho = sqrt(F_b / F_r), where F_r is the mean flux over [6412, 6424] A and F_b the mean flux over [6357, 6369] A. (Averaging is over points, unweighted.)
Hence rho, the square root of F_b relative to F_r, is 0.98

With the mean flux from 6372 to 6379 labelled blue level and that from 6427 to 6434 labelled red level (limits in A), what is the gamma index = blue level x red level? 283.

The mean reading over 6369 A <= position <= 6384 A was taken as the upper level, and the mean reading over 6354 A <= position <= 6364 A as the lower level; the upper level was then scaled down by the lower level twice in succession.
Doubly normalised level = 0.067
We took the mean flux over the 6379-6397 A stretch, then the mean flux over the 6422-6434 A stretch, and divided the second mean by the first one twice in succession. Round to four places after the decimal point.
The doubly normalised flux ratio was 0.0621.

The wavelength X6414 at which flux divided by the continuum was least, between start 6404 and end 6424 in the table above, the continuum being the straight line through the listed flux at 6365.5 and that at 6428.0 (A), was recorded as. 6418.0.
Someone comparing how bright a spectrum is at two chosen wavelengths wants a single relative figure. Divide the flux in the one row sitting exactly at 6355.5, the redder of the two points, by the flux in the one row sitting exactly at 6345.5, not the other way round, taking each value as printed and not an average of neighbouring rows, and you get 0.98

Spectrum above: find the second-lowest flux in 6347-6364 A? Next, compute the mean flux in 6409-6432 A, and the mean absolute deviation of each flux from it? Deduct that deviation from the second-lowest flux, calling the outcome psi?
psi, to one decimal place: 15.3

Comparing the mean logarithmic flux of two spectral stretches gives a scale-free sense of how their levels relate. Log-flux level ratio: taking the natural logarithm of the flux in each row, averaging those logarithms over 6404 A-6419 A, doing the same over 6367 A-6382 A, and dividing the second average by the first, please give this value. 1.00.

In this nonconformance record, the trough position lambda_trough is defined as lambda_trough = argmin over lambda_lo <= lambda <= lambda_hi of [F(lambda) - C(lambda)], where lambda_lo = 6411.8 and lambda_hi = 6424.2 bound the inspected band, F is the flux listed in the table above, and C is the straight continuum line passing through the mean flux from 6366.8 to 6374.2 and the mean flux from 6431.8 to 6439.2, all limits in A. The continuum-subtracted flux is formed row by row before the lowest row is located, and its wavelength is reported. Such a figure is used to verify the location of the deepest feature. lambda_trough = 6418.0 A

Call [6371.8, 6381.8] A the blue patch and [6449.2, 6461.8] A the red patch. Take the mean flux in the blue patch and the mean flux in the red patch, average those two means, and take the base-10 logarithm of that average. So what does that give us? 1.22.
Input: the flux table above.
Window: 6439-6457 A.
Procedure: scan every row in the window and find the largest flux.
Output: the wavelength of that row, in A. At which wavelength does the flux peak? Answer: 6448.0 A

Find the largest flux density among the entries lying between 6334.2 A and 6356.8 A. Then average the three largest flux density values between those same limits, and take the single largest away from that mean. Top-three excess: -0.13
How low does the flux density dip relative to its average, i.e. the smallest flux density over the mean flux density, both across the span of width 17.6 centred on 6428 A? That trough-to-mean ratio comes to 0.984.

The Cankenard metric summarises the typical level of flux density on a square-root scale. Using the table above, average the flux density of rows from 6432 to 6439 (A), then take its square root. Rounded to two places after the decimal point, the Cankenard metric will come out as 4.09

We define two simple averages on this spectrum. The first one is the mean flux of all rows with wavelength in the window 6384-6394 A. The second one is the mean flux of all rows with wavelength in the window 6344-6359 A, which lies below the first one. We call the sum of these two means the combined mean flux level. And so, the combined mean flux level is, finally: 33.0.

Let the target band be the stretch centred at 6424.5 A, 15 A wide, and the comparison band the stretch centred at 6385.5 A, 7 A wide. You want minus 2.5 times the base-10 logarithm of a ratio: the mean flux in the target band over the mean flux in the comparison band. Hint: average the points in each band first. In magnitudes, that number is -0.03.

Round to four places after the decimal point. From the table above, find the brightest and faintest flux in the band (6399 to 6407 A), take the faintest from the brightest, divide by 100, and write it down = 0.0030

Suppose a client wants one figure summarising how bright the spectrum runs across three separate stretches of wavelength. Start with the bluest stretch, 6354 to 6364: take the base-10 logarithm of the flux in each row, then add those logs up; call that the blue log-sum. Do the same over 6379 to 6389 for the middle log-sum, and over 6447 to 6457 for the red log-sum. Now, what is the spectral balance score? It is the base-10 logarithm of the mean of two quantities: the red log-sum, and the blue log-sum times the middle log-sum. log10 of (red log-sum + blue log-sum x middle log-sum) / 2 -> 1.147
